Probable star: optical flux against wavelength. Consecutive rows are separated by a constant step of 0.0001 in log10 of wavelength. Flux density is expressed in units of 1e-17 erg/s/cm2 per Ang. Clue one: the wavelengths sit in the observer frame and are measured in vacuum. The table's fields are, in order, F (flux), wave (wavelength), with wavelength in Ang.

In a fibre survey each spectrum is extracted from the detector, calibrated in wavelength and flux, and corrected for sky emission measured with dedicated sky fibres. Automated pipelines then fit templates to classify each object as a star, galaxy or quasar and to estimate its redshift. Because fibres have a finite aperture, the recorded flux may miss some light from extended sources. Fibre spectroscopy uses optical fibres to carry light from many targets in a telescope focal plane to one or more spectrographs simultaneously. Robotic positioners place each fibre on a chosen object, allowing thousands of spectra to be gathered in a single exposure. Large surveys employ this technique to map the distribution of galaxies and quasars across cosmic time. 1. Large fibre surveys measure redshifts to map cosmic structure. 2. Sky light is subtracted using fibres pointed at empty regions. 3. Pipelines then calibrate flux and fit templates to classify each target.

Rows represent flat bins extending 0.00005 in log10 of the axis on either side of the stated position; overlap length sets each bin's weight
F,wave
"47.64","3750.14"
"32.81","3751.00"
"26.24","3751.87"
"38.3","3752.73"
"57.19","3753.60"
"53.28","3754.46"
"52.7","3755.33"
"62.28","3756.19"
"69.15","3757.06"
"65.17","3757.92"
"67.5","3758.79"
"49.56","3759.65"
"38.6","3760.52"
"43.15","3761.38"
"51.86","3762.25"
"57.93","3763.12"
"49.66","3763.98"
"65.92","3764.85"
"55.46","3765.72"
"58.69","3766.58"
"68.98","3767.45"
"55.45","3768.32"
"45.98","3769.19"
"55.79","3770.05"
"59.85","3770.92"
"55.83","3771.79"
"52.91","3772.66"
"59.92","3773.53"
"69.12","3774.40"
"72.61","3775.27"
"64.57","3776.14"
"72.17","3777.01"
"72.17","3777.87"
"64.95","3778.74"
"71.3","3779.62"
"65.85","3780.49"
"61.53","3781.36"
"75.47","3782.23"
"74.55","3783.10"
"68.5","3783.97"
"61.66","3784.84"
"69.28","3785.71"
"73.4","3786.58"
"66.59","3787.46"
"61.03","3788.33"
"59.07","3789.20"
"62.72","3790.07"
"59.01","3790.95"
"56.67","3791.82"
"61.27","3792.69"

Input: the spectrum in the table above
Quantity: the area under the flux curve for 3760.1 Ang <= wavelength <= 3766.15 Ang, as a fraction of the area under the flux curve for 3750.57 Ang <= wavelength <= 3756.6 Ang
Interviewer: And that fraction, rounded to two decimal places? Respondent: 1.13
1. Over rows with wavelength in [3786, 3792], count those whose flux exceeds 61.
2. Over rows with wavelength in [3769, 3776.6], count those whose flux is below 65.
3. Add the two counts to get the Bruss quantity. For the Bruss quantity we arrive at 11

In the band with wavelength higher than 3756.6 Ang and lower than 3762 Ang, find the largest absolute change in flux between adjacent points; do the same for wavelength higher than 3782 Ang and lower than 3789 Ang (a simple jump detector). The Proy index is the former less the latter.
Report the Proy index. 10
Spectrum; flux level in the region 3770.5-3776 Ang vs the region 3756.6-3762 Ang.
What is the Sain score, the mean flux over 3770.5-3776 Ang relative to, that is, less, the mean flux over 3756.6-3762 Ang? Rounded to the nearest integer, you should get 6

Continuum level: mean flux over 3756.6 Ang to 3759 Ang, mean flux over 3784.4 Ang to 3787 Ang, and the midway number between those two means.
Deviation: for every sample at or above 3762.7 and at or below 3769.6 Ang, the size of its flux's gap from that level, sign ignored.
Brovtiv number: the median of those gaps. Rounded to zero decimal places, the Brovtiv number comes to 11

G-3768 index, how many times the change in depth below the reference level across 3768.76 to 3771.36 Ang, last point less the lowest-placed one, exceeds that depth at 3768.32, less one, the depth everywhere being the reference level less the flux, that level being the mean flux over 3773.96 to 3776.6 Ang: -2.0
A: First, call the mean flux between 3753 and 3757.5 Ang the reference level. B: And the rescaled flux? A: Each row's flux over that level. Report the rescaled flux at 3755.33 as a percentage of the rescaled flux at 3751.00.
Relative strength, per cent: 161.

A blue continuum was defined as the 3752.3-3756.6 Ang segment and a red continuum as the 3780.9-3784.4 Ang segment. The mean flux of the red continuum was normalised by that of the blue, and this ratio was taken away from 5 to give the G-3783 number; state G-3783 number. 3.67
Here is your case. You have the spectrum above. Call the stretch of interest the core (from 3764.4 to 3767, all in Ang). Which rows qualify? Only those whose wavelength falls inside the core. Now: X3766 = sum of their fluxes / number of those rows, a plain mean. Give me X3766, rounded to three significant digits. 60.0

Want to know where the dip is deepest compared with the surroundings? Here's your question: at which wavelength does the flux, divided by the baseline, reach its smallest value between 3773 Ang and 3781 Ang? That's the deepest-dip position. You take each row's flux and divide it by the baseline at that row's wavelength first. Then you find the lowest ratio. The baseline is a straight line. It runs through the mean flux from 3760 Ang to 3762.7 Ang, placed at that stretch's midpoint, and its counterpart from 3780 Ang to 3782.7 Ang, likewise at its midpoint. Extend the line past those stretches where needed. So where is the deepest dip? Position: 3780.49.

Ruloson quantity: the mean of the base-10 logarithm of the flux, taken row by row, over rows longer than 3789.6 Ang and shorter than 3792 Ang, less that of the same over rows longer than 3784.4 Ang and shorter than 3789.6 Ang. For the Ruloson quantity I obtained -0.039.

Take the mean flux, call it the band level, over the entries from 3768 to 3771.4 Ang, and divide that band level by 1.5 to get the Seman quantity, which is 36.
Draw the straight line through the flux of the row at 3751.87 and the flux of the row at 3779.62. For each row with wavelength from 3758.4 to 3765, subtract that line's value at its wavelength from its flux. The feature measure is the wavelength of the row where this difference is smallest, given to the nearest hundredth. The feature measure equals 3760.52 Ang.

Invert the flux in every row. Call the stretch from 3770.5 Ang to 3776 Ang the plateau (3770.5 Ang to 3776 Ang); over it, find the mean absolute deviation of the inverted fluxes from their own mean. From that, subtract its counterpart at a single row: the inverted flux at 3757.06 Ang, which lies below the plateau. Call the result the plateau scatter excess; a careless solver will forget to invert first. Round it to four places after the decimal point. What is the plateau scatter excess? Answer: -0.0129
